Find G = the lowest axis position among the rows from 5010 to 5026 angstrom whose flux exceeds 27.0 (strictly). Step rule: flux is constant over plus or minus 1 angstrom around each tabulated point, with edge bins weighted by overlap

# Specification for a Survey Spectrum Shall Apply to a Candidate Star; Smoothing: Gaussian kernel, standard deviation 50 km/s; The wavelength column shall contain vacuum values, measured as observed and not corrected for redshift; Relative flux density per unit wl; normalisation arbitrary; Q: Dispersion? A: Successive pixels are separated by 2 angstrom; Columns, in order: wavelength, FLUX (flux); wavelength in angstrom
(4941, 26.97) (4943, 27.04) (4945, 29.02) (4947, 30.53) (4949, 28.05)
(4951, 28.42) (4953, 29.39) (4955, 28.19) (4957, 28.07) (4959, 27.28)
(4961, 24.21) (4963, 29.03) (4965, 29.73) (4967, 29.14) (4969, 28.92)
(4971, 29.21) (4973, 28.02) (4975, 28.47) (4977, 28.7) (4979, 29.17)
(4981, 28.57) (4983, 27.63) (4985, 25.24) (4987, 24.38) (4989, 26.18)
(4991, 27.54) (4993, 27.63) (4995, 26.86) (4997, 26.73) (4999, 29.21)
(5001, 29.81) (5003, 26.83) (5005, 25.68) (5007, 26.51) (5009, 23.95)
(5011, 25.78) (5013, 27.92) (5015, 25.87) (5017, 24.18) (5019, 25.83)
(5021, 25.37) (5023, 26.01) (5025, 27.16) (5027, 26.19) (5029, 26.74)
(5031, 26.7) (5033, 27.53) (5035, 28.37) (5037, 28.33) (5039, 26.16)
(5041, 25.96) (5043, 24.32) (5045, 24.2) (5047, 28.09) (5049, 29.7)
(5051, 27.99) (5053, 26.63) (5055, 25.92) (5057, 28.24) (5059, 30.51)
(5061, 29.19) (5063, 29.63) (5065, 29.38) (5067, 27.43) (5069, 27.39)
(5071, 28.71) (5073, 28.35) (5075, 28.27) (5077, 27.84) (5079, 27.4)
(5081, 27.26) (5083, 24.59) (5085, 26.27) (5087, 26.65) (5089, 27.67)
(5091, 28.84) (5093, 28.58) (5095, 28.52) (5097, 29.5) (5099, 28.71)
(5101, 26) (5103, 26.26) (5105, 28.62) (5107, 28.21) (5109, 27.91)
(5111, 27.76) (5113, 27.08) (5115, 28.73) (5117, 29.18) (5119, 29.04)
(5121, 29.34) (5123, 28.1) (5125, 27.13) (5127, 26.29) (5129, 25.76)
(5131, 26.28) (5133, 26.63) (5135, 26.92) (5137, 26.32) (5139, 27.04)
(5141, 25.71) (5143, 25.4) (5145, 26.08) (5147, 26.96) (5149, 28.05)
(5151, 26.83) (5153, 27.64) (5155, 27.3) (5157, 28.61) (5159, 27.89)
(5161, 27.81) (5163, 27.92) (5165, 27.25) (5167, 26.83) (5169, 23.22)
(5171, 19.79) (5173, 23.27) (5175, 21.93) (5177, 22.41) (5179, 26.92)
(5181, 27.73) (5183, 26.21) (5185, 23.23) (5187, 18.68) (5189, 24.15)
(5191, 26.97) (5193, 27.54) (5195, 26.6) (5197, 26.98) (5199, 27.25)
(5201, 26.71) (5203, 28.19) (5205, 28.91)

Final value 5013 angstrom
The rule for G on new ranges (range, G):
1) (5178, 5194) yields 5181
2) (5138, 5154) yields 5139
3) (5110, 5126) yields 5111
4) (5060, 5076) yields 5061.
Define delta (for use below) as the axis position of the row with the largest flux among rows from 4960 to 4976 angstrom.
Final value 4965 angstrom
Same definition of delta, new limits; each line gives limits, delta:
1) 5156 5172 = 5157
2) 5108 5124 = 5121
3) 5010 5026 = 5013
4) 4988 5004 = 5001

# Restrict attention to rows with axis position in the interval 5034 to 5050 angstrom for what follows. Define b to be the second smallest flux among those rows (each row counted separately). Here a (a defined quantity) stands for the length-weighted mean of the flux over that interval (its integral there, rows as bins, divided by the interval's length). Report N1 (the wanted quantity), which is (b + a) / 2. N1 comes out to 25.6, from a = 26.9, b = 24.32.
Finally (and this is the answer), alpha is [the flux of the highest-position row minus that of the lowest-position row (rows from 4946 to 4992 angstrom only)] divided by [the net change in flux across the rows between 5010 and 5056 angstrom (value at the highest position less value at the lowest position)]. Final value -21.4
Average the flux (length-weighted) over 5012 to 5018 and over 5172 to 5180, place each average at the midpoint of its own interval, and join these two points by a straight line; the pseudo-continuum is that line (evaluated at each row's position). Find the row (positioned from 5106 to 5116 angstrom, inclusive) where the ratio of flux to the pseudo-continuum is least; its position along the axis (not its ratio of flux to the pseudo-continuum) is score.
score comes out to 5113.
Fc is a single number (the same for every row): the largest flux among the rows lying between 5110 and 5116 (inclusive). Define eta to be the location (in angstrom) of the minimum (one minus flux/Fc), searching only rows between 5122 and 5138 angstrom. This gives 5123 angstrom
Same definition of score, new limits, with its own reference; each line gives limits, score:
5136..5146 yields 5143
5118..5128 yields 5127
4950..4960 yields 4959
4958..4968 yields 4961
